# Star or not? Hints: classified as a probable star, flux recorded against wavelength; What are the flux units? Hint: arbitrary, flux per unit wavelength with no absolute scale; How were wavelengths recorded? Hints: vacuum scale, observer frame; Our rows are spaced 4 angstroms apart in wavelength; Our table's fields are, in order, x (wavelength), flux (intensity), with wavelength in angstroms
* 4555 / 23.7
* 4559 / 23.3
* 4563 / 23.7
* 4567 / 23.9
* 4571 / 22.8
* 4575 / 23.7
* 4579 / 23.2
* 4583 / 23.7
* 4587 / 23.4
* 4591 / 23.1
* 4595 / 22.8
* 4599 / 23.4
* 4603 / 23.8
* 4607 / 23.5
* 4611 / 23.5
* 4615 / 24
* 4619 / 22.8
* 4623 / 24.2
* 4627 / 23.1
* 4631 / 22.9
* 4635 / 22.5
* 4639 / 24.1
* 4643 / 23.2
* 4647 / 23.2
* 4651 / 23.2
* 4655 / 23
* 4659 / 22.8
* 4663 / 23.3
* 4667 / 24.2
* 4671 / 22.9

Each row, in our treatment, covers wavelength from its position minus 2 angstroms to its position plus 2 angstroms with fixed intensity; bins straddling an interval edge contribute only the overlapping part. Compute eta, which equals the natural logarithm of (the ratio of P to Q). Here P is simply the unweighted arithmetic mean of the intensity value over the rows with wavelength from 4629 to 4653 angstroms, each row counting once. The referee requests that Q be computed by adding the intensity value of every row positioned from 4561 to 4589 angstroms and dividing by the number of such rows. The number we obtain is -0.013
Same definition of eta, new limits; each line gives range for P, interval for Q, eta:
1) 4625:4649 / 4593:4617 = -0.014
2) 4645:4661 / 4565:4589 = -0.017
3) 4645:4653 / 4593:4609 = -0.008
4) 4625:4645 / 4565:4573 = -0.008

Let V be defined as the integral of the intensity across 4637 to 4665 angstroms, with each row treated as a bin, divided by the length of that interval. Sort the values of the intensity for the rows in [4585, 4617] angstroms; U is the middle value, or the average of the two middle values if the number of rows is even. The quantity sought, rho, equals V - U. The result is -0.2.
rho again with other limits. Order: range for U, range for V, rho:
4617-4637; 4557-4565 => 0.6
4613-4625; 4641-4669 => -0.7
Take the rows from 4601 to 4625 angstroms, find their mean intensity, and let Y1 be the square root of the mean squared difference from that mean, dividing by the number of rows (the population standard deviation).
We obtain 0.450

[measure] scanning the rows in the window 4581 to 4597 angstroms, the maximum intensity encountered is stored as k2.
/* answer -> 23.7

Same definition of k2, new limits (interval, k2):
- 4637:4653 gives 24.1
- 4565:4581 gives 23.9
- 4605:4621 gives 24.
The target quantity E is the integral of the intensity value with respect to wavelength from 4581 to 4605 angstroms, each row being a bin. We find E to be 561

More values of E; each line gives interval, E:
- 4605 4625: 472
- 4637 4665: 651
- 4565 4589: 563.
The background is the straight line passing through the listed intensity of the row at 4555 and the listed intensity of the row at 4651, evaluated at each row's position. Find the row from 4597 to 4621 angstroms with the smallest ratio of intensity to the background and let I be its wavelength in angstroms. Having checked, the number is 4619 angstroms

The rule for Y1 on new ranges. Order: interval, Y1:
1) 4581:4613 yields 0.300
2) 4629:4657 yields 0.450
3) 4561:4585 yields 0.379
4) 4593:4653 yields 0.491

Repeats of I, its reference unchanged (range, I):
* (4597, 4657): 4635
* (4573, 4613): 4595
